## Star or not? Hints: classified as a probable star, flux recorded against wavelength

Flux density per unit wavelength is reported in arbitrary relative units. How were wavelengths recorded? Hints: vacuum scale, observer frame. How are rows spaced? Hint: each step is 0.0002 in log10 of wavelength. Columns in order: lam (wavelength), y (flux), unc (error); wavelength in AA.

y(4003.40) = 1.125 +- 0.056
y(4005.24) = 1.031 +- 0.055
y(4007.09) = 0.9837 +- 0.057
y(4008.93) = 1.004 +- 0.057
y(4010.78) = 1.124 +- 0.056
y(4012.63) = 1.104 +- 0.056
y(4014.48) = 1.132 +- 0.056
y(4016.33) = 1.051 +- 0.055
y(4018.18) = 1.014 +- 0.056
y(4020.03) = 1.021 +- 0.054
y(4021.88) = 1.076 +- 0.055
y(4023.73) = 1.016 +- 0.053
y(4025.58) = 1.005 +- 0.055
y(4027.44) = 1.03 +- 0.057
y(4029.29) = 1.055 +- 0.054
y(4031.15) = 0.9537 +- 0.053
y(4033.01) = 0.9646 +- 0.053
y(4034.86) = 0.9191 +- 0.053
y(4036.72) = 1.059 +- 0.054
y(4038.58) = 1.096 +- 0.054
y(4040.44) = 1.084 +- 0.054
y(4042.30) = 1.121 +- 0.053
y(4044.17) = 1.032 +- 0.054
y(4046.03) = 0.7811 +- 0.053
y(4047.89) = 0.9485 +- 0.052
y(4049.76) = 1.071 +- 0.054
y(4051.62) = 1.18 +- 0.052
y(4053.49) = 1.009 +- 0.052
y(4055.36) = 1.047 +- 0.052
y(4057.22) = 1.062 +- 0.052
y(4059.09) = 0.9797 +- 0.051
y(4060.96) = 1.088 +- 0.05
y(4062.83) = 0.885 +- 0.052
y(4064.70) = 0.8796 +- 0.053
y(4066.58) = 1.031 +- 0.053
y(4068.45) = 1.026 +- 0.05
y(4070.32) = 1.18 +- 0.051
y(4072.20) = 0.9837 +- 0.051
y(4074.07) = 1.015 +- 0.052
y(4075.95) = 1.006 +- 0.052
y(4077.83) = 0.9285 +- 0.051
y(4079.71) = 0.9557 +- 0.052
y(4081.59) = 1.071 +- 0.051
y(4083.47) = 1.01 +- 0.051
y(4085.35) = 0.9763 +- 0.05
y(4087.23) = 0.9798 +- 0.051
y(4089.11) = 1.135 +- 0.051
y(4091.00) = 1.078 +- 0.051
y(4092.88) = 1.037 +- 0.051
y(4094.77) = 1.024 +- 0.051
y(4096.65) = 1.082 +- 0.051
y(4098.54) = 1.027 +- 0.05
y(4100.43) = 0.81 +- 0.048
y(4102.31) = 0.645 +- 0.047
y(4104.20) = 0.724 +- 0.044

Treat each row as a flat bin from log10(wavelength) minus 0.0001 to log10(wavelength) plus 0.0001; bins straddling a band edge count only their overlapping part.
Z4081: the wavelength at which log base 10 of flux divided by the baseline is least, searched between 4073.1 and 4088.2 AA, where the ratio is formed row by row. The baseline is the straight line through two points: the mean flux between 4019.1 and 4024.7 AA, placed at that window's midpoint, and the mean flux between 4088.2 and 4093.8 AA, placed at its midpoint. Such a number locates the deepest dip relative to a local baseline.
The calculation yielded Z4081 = 4077.83 AA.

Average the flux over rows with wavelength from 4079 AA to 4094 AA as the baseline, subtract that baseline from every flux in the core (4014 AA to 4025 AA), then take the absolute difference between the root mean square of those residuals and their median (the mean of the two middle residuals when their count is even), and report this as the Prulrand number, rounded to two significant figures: 0.042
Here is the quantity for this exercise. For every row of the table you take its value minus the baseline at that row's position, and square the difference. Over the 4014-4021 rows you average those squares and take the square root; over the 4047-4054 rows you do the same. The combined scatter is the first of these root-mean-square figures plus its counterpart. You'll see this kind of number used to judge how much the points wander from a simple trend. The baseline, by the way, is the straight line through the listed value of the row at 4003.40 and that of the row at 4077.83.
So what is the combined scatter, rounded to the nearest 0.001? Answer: 0.156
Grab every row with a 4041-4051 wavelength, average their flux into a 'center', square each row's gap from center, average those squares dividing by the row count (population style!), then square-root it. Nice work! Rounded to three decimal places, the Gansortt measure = 0.119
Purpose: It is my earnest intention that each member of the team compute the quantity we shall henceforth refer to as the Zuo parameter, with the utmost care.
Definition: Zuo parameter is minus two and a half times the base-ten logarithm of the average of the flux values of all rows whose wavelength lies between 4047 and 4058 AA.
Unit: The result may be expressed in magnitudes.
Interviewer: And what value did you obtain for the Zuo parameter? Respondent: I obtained -0.056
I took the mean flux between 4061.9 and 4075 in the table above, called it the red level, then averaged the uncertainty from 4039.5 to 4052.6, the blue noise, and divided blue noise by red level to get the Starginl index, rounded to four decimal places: 0.0531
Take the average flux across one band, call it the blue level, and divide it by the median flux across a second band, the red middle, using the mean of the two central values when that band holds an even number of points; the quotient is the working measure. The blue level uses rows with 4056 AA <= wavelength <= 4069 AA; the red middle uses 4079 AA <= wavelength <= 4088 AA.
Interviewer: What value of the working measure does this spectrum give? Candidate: 1.01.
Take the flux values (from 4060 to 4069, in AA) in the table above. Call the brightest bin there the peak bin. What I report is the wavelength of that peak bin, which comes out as 4060.96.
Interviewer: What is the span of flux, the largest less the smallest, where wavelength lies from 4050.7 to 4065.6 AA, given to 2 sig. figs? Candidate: 0.30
